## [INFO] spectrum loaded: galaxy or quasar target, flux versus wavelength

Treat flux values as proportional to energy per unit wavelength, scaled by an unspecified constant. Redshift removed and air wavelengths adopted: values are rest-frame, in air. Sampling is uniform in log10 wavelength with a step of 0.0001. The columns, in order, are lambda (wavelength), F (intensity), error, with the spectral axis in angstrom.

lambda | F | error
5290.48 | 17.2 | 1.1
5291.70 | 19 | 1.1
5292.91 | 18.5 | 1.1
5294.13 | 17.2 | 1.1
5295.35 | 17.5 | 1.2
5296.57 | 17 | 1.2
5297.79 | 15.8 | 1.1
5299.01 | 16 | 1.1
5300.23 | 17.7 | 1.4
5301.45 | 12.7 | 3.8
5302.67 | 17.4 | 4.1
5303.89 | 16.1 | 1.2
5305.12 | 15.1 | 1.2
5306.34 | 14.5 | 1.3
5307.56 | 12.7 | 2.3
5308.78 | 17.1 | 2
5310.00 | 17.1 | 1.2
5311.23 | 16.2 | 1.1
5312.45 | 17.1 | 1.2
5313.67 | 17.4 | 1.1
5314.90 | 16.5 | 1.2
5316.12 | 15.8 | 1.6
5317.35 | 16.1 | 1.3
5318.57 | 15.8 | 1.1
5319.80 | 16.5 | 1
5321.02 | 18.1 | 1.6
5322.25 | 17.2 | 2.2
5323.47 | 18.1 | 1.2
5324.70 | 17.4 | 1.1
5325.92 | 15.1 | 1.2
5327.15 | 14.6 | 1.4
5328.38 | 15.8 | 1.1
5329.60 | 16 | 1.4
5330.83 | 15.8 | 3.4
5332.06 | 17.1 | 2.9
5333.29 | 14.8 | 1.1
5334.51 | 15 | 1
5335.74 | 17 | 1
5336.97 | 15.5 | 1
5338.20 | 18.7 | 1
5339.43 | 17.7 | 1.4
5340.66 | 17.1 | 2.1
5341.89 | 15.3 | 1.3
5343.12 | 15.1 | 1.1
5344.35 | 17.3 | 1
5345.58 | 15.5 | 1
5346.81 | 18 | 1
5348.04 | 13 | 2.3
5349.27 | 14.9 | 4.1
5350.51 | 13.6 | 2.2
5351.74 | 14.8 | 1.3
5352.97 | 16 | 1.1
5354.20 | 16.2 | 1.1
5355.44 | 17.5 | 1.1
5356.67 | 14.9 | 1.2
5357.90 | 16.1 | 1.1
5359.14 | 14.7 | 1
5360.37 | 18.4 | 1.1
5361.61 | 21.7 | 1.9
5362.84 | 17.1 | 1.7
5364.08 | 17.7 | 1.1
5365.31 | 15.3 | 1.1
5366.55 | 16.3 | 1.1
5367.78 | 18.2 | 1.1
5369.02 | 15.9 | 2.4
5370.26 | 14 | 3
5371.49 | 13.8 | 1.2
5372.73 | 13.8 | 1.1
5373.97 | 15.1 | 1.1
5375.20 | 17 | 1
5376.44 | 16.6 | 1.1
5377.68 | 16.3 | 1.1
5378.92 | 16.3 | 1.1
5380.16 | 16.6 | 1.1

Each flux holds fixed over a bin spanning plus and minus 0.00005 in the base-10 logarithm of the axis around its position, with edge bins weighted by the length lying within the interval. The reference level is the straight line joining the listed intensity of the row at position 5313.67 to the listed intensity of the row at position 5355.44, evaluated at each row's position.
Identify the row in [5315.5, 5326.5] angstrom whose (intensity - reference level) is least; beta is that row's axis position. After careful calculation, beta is 5325.92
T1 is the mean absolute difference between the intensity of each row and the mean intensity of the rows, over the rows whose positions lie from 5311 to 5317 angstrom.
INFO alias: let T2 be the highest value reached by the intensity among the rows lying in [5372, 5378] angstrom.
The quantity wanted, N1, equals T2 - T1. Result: 16.5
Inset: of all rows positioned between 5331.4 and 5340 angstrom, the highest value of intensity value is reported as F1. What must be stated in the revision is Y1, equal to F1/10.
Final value 1.87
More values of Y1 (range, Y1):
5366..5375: 1.82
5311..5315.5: 1.74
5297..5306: 1.77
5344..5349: 1.80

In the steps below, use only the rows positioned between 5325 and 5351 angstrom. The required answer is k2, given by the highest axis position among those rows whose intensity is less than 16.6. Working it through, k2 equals 5350.51 angstrom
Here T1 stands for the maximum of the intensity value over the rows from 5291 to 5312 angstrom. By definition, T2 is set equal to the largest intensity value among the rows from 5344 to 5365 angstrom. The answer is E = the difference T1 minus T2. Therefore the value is -2.7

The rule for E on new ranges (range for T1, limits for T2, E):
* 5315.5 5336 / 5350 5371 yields -3.6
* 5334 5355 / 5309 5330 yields 0.6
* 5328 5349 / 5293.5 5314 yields 1.0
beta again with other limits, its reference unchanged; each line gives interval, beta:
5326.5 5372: 5348.04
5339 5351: 5348.04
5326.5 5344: 5327.15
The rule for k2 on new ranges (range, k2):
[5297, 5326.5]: 5325.92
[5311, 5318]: 5317.35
